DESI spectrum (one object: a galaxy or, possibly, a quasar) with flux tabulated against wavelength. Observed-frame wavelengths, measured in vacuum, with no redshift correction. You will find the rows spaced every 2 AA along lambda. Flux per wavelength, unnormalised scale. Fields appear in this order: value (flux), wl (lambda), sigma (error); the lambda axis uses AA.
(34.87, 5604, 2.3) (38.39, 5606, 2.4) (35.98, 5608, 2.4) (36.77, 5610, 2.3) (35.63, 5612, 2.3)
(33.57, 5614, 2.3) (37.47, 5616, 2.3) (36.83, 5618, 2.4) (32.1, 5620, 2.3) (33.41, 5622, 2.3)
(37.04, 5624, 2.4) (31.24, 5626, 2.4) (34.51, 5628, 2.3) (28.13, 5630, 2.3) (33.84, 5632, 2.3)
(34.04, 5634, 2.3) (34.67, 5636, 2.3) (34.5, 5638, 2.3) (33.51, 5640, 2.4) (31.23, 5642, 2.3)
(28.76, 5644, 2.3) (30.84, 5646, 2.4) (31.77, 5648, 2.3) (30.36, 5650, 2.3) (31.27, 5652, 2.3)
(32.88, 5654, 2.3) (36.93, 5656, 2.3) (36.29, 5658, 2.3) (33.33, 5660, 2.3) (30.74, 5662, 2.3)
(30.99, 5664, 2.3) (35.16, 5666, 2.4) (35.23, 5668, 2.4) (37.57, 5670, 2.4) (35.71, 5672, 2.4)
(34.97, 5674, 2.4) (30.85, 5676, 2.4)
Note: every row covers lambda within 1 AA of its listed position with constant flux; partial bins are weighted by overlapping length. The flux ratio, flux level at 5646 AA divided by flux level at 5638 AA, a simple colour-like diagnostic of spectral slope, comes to 0.89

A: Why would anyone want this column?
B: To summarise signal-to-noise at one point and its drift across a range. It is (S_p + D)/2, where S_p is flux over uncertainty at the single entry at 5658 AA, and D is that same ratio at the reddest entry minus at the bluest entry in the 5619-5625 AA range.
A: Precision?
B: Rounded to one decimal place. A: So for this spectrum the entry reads 8.6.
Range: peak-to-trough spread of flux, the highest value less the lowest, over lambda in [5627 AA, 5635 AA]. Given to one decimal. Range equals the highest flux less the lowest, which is 6.4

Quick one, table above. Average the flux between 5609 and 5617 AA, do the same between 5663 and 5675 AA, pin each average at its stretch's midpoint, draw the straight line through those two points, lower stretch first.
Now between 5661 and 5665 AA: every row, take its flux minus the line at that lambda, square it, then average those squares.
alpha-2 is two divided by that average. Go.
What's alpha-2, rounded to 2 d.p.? 0.11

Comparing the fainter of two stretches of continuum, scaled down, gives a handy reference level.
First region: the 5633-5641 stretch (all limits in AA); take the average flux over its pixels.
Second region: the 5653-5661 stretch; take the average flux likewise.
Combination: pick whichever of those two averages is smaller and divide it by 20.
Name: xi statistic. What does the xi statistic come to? 1.71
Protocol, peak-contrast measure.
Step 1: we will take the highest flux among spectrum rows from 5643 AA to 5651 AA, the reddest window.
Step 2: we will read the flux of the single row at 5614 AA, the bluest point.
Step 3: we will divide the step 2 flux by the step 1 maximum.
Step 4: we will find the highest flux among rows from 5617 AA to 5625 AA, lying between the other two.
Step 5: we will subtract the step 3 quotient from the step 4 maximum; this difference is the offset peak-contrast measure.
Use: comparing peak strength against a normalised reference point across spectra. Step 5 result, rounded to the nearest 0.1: 36.0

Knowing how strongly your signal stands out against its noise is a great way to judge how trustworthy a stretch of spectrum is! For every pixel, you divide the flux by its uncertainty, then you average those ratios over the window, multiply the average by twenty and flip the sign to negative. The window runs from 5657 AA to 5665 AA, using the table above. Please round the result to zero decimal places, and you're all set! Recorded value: -286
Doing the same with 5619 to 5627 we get -285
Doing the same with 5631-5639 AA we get -298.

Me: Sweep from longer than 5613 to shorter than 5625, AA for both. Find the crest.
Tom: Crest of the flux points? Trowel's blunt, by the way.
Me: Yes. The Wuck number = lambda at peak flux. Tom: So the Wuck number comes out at 5616 AA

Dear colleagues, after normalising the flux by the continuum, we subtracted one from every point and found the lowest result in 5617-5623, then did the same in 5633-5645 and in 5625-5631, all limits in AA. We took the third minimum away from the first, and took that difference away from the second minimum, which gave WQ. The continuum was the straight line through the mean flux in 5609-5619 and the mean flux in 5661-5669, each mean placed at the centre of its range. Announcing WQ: -0.26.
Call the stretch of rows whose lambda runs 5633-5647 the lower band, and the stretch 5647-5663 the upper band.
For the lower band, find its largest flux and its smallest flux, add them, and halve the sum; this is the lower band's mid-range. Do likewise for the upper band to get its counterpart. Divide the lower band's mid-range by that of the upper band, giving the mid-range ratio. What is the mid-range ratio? 0.94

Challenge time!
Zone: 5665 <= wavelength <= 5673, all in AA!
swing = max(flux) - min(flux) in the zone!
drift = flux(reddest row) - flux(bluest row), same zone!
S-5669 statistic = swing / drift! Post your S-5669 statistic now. 4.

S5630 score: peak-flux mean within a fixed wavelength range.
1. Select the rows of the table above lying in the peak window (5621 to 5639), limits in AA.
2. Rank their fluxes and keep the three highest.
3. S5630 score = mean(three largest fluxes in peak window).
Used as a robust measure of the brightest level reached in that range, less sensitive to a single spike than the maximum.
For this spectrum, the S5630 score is 35.4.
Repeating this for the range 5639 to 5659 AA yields 35.6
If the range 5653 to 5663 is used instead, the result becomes 35.5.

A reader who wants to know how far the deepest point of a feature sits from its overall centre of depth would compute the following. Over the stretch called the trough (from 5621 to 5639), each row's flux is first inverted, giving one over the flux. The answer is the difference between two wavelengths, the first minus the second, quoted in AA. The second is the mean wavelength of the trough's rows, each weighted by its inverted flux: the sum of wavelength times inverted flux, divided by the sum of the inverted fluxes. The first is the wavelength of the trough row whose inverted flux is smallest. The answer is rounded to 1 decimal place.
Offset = -6.0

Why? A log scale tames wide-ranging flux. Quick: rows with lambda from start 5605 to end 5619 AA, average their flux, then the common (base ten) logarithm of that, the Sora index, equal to 1.56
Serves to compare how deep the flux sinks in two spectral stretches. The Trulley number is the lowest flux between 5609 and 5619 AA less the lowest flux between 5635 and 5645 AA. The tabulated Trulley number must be 5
